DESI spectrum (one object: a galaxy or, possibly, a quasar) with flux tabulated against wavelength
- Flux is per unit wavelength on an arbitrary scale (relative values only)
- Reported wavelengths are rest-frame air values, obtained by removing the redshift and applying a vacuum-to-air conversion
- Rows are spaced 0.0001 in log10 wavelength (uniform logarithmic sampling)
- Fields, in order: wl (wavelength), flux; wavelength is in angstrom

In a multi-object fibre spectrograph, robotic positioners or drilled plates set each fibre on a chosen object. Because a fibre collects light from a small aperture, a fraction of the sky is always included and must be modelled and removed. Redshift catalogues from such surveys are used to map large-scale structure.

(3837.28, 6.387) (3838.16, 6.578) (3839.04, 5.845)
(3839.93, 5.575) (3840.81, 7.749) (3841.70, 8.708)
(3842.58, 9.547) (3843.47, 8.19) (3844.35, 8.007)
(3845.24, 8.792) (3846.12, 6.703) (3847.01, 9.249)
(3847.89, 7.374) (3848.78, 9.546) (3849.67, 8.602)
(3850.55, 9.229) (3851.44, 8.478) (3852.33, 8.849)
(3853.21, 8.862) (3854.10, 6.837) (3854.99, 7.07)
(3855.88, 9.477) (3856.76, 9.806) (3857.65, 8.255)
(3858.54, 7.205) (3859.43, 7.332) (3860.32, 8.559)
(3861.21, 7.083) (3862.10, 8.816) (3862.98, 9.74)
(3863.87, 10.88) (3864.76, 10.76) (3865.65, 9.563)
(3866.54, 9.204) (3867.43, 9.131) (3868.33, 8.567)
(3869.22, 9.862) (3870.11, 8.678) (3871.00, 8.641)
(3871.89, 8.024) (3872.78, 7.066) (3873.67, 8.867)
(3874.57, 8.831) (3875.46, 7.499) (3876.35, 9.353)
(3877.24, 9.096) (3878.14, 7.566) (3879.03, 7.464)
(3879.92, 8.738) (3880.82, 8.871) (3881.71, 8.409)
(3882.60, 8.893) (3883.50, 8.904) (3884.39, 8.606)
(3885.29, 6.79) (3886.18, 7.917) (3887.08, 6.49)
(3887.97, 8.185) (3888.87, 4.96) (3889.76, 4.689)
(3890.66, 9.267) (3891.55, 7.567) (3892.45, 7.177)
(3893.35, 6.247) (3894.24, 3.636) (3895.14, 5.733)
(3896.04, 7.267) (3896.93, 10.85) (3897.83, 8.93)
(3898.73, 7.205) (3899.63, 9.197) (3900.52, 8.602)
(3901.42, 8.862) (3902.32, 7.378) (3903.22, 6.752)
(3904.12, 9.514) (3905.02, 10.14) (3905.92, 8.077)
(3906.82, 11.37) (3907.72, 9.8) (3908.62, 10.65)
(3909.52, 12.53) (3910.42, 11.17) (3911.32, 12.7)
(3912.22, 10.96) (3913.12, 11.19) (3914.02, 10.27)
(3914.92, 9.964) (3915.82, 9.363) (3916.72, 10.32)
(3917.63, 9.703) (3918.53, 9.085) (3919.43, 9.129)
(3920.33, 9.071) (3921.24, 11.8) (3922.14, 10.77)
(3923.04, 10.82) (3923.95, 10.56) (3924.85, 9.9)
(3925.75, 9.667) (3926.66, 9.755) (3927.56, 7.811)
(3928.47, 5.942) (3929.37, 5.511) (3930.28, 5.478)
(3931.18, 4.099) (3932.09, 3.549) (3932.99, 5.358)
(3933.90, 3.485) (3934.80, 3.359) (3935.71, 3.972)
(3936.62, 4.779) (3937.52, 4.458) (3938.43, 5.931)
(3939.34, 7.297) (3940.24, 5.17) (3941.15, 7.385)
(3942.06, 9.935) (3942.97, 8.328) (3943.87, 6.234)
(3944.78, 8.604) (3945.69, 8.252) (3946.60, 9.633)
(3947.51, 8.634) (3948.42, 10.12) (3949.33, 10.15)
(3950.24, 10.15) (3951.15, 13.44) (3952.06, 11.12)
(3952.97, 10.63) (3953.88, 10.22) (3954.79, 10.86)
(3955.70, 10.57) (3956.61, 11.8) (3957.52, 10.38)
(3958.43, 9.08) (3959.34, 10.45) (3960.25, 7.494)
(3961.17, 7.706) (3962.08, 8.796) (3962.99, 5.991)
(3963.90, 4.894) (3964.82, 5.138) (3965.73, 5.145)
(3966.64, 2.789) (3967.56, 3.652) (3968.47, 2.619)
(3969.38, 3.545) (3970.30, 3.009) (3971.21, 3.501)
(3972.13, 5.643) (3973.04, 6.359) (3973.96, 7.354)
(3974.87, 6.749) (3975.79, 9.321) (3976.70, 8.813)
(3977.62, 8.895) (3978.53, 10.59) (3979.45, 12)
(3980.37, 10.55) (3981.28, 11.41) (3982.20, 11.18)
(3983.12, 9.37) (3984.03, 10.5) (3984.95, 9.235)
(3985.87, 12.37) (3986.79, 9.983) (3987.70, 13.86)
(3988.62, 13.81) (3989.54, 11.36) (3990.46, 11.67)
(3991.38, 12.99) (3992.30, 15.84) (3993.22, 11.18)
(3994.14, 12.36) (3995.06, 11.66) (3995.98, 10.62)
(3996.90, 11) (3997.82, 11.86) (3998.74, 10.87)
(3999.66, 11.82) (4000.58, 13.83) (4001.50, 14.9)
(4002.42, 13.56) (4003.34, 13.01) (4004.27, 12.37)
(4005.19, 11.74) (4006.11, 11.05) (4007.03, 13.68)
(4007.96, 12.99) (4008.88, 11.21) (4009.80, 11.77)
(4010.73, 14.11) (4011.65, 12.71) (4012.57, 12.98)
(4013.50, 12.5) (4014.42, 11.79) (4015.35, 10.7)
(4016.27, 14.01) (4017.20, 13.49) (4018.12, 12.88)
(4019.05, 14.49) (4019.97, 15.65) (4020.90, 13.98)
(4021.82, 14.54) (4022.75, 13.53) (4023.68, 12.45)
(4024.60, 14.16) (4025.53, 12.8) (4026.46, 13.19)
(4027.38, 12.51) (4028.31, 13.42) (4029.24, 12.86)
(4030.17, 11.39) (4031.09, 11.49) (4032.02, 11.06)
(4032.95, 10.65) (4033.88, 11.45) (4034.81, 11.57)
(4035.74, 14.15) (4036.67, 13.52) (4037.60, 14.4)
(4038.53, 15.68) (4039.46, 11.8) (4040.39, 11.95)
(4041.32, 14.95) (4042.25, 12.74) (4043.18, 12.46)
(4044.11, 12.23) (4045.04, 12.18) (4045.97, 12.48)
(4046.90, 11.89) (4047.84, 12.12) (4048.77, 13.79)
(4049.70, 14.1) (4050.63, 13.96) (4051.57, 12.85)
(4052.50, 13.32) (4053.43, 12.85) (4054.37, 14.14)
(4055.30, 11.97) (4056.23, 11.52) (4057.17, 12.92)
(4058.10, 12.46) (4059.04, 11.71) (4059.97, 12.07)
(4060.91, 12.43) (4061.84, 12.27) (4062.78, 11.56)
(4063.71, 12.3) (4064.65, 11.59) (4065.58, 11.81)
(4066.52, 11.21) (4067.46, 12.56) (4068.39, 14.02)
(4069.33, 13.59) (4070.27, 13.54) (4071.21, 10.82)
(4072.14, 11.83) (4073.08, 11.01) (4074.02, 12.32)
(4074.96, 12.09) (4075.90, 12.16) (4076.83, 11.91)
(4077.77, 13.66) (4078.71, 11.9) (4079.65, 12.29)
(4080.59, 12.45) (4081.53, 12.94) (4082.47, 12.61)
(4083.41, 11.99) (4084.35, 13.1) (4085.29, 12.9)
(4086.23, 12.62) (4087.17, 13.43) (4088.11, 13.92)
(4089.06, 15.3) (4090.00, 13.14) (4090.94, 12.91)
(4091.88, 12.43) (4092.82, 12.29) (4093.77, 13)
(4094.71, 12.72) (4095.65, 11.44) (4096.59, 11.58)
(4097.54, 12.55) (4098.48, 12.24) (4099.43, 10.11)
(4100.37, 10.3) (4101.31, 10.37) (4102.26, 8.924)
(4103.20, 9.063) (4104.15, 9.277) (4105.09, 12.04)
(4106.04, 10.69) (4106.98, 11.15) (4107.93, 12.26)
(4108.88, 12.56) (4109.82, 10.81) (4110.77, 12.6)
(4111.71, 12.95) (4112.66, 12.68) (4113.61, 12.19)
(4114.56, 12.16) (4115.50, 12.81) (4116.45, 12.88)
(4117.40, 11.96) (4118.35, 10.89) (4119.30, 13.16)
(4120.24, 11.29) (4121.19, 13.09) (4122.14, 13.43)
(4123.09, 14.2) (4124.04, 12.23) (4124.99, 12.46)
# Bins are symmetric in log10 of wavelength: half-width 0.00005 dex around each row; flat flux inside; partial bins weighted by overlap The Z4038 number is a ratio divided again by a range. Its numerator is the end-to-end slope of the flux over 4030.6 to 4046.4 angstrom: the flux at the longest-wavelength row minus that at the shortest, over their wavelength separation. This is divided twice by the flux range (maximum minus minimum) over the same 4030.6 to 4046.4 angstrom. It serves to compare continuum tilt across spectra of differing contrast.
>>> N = 0.0026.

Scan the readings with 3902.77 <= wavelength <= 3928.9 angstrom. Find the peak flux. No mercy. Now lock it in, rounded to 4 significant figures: 12.70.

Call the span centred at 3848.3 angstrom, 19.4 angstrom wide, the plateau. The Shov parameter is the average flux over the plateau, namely 8.2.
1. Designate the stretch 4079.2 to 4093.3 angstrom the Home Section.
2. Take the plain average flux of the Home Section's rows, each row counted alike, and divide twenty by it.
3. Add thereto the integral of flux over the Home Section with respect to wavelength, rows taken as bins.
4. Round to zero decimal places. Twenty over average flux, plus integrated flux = 184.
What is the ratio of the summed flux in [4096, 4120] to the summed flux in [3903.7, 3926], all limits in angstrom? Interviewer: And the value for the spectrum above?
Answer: 1.11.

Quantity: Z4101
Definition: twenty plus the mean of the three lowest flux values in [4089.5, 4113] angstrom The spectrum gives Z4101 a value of 29.1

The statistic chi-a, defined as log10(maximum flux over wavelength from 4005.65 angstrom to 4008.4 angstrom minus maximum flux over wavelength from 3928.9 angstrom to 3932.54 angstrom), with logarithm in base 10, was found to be 0.9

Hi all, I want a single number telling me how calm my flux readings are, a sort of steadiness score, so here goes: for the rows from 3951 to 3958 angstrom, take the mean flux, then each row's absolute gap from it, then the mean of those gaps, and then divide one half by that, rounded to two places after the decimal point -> 0.67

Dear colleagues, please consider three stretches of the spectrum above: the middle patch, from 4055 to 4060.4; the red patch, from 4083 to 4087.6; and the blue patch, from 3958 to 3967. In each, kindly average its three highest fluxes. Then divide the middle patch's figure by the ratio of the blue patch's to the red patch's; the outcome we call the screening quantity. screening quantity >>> 17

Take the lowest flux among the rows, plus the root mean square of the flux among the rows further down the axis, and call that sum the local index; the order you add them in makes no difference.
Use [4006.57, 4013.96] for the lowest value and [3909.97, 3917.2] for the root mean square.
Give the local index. 22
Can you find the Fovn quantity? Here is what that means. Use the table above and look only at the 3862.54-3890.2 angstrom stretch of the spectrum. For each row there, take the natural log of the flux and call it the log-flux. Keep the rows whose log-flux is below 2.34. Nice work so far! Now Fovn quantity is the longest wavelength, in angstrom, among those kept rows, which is 3889.76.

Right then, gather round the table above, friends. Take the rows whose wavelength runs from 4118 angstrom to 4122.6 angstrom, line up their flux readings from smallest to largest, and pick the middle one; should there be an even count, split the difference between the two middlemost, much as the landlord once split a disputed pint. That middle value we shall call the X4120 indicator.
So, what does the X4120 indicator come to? 13.1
